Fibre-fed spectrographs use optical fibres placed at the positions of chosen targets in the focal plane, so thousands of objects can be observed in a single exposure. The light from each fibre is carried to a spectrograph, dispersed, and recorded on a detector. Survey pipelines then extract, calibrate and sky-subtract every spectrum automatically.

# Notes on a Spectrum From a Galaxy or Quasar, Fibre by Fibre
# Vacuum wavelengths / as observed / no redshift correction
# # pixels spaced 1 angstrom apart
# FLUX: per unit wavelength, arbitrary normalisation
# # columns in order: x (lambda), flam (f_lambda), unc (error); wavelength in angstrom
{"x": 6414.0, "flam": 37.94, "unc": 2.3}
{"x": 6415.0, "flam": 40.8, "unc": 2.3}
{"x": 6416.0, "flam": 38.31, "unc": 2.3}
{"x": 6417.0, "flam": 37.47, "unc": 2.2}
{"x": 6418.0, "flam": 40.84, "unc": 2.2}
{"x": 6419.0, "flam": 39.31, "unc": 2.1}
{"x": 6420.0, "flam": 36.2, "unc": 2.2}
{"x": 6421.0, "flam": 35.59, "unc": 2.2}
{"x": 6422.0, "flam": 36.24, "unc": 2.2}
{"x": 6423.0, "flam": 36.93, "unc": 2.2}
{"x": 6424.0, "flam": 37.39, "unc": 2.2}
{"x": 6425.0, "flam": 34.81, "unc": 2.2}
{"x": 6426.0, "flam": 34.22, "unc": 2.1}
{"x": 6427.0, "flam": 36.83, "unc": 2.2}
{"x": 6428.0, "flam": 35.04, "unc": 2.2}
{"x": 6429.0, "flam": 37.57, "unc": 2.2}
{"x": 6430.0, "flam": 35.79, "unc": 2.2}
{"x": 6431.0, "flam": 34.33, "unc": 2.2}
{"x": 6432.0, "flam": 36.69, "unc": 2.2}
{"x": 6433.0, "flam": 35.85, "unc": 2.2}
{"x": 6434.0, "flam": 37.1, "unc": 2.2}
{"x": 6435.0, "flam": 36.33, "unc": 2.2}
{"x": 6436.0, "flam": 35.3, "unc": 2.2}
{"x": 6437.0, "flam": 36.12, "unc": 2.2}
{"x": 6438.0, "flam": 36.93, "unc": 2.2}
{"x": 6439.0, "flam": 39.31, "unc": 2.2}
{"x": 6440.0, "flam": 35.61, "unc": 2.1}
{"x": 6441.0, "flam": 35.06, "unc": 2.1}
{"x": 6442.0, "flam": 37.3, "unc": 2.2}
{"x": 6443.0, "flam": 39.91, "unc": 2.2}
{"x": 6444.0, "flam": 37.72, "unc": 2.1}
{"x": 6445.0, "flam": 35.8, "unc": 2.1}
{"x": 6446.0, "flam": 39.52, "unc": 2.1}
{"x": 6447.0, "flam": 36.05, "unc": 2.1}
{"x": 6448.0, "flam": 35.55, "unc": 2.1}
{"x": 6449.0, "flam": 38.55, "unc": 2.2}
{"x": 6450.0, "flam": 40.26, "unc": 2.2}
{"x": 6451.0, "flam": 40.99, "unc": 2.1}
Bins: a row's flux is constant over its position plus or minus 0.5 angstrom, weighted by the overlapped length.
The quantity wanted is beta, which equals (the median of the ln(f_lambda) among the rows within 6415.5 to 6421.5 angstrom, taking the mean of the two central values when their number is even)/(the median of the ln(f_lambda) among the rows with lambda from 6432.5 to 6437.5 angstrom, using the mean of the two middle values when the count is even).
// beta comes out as 1.01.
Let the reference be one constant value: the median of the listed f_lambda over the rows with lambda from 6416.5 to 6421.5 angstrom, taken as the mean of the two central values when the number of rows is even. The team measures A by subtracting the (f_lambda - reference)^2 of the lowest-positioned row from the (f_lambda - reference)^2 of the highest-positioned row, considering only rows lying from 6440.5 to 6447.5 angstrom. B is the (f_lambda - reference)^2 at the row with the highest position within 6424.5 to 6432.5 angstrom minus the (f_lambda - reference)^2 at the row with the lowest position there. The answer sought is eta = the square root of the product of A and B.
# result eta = 5.0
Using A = -4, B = -6.5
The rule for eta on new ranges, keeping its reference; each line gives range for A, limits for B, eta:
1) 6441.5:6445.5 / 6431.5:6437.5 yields 1.8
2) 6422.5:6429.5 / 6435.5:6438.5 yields 1.1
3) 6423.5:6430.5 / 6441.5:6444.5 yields 0.3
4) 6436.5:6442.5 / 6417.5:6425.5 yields 2.8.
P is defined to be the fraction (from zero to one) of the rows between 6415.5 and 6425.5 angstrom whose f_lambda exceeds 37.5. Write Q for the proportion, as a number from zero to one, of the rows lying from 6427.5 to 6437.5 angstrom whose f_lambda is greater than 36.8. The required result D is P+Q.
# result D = 0.50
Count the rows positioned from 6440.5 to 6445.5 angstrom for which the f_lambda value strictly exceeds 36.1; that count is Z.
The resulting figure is 3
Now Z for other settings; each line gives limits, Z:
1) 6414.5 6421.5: 6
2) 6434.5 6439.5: 4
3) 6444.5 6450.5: 3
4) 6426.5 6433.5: 3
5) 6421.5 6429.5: 5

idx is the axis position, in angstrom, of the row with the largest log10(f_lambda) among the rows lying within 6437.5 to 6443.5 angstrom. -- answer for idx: 6443.0 angstrom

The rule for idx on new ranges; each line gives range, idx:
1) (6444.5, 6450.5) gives 6450.0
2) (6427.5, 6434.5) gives 6429.0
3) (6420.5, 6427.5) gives 6424.0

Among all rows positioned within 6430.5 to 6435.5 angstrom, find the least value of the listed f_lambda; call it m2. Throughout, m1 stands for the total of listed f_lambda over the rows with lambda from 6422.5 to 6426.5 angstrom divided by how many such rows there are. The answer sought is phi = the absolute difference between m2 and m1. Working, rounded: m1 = 35.8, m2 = 34.33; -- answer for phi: 1.5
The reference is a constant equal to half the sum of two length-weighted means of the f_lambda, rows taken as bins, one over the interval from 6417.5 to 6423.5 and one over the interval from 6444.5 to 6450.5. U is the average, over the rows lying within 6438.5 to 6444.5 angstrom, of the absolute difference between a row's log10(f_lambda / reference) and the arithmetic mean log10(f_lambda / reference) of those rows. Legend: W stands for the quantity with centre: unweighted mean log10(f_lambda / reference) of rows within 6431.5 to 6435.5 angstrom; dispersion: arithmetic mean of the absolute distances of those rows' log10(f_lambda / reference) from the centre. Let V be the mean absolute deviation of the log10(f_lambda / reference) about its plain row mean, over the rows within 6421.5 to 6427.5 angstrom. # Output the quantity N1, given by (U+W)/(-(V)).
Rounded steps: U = 0.017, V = 0.013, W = 0.005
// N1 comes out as -1.8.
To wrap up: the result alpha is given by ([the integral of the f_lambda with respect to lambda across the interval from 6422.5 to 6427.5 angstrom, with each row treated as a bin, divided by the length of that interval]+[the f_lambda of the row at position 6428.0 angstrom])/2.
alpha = 35.5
